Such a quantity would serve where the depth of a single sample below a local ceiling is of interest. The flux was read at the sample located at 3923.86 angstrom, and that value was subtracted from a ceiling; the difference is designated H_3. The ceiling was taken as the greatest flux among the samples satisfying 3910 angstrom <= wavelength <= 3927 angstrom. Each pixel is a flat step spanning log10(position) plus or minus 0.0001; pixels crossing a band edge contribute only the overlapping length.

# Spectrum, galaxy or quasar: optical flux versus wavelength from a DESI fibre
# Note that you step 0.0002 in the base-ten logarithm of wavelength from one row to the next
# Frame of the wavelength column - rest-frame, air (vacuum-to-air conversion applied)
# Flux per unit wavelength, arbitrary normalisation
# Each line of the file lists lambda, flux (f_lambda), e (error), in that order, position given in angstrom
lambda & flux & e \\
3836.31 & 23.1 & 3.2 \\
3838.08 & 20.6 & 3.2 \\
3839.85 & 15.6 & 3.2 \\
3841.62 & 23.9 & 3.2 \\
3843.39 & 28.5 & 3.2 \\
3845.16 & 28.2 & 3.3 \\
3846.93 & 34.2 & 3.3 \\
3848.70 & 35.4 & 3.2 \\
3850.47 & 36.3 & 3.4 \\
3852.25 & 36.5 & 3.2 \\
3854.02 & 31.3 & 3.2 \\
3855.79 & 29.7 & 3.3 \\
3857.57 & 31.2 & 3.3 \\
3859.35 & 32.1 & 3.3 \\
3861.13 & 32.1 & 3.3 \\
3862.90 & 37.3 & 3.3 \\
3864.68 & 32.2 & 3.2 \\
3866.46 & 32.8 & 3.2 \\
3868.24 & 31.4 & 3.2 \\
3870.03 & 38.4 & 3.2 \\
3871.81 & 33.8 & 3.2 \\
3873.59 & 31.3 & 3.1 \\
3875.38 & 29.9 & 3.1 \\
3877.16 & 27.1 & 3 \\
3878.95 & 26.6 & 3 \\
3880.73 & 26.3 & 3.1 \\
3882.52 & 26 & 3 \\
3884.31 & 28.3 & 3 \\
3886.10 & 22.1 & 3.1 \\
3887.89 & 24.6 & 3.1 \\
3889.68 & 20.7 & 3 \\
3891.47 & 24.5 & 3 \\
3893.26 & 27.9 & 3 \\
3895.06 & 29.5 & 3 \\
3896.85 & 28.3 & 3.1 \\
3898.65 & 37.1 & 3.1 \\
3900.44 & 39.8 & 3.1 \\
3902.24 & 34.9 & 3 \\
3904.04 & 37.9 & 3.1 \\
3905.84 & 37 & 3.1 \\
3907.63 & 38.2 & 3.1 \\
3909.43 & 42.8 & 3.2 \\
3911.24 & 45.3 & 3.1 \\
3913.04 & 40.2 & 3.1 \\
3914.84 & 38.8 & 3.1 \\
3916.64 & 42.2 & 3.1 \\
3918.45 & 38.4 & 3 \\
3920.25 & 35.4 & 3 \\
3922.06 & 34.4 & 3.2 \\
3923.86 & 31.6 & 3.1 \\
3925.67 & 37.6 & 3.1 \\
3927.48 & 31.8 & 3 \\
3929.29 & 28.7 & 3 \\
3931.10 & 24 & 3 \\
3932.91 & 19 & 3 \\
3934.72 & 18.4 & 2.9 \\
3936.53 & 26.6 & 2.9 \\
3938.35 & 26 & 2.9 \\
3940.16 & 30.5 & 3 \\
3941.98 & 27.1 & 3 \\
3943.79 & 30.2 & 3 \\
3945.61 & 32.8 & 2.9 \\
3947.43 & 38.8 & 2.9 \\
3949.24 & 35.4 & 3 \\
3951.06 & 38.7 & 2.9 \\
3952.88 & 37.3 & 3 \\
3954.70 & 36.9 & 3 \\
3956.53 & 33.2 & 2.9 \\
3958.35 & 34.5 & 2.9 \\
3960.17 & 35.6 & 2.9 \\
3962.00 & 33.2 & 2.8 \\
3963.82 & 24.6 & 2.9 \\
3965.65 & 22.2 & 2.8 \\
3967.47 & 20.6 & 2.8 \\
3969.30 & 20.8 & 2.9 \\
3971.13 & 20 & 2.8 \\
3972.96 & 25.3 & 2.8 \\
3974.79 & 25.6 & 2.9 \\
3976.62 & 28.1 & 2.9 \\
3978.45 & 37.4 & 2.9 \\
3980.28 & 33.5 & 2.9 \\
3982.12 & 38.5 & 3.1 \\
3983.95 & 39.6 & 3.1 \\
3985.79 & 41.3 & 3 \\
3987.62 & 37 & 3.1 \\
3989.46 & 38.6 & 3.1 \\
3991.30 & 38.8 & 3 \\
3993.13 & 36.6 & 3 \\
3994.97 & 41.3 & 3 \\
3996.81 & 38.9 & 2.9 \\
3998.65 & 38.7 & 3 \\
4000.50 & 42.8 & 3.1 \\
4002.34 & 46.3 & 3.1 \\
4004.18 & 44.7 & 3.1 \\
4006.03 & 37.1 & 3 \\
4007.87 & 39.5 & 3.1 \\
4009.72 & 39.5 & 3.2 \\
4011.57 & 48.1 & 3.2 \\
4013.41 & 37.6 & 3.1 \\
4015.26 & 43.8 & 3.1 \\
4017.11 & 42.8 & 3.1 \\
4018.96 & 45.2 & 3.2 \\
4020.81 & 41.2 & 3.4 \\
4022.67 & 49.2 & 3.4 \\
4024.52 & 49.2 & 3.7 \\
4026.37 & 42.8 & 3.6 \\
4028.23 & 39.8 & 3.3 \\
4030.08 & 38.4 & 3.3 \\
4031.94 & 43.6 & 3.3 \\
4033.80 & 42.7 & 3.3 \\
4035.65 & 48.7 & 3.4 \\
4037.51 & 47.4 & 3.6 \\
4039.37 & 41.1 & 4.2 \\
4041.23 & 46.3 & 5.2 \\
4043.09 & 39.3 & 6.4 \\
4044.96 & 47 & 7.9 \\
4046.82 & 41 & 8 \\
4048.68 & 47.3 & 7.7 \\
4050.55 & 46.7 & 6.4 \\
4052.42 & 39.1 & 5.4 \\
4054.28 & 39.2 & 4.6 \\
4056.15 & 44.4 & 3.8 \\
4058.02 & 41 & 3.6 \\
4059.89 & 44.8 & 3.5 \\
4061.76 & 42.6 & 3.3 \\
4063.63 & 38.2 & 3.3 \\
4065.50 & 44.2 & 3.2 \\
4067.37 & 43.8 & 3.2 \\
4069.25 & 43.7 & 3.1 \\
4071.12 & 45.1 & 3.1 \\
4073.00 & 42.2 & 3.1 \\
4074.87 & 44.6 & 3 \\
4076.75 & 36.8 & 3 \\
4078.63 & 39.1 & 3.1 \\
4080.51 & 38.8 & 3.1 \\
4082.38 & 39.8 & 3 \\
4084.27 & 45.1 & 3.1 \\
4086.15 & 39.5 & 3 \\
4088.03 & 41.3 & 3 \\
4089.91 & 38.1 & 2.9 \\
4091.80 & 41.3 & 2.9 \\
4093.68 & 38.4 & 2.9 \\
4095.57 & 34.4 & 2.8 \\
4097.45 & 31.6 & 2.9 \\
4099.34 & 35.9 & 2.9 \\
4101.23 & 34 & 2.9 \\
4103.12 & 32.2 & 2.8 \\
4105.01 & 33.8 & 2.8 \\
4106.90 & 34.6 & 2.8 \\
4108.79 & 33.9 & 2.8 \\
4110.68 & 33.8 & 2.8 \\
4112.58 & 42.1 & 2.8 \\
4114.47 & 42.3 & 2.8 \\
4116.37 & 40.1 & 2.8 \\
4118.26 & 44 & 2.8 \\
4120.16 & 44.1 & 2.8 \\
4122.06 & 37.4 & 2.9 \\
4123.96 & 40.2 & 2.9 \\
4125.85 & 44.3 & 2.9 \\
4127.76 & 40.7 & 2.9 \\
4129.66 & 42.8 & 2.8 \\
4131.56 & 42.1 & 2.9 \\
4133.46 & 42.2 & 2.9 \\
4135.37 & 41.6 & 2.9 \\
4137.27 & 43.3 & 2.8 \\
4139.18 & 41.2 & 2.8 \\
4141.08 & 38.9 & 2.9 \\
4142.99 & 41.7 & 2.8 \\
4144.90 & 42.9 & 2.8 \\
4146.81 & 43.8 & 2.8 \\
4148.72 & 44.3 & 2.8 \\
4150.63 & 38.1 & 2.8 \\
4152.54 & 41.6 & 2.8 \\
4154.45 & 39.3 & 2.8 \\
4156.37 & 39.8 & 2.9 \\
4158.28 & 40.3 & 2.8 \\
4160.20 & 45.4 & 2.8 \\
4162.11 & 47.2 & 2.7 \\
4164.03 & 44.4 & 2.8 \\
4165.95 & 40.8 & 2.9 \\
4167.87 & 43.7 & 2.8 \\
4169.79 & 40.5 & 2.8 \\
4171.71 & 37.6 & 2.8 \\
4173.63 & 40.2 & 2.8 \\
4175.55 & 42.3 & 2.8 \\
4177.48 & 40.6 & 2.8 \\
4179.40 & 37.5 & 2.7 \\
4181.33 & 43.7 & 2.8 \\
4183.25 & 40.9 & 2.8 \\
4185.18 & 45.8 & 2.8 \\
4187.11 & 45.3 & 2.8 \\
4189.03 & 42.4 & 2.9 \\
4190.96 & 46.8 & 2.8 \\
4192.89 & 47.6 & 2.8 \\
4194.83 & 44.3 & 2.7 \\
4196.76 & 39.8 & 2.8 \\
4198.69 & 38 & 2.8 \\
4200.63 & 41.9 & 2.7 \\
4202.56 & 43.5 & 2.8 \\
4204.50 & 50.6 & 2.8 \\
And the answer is 13.7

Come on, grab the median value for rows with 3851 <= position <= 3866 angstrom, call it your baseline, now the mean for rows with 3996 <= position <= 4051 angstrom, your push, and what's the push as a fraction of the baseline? 1.35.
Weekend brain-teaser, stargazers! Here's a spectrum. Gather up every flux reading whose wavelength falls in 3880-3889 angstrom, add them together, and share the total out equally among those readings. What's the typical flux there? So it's 25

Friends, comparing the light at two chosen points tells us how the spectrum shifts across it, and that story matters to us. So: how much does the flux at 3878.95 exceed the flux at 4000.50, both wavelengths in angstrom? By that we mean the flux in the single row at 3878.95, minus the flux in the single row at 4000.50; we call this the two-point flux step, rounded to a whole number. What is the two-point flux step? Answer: -16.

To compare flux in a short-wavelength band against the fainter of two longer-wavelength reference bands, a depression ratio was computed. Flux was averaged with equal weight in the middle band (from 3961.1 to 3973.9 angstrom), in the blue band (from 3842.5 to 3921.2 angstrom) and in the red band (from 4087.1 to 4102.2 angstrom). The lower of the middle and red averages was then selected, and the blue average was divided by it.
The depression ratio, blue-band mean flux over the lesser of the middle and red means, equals 1.38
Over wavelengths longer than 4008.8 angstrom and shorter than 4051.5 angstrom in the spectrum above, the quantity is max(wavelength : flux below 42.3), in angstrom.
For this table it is 4046.82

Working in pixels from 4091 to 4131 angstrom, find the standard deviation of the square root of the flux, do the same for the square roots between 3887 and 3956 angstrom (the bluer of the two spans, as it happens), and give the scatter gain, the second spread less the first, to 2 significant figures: 0.27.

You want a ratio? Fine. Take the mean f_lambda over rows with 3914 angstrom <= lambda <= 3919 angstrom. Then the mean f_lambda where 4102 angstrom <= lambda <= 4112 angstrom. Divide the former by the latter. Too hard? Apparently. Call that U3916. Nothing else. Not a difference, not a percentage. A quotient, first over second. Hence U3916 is 1.2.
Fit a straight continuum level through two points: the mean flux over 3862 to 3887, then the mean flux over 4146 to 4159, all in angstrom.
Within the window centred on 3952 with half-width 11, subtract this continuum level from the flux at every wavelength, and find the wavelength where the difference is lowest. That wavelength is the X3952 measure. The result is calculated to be 3941.98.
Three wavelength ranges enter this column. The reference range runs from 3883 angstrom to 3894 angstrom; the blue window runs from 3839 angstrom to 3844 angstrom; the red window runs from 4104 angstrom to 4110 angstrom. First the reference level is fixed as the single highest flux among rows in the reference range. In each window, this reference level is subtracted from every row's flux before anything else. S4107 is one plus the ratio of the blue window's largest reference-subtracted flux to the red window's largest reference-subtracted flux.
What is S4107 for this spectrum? 1.0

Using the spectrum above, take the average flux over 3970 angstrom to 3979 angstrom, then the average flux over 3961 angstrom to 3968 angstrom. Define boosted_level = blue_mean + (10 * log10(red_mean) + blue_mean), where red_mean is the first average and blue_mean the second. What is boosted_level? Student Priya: 65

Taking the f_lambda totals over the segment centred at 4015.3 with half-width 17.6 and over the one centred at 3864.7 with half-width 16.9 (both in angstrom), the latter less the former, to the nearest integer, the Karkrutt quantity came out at -199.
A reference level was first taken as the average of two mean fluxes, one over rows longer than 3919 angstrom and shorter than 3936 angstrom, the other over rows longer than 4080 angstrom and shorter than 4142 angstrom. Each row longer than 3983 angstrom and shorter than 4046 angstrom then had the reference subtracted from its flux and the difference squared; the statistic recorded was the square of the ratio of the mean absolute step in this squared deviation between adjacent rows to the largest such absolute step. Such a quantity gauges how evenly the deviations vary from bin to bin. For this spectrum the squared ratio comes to 0.13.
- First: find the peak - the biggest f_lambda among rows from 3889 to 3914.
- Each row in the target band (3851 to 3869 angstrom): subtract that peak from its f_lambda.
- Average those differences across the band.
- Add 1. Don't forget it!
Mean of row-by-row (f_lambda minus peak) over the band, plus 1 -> -12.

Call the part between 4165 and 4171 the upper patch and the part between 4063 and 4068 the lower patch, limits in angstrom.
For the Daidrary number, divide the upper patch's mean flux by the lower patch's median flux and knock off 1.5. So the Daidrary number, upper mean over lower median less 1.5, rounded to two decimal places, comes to -0.55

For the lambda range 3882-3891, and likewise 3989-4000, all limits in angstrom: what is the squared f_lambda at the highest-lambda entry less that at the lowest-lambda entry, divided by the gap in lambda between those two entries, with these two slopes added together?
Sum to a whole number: -34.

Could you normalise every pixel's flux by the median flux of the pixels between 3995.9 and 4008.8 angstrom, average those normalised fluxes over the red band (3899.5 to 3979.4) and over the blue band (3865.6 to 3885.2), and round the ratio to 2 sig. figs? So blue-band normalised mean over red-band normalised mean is 0.94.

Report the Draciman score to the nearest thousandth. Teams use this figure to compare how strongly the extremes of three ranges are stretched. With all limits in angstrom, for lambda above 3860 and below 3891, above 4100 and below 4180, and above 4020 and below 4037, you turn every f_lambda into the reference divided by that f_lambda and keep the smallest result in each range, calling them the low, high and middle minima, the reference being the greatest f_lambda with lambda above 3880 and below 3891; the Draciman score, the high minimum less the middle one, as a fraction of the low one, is 0.033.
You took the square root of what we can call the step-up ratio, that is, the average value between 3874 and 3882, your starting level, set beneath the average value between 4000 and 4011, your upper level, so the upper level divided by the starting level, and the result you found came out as 1.23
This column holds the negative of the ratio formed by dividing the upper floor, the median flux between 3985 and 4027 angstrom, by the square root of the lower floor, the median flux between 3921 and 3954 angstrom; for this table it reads -7.41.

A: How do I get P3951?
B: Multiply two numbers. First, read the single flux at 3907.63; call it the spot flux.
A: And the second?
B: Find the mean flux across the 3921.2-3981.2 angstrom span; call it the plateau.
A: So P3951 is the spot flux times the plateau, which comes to 1135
